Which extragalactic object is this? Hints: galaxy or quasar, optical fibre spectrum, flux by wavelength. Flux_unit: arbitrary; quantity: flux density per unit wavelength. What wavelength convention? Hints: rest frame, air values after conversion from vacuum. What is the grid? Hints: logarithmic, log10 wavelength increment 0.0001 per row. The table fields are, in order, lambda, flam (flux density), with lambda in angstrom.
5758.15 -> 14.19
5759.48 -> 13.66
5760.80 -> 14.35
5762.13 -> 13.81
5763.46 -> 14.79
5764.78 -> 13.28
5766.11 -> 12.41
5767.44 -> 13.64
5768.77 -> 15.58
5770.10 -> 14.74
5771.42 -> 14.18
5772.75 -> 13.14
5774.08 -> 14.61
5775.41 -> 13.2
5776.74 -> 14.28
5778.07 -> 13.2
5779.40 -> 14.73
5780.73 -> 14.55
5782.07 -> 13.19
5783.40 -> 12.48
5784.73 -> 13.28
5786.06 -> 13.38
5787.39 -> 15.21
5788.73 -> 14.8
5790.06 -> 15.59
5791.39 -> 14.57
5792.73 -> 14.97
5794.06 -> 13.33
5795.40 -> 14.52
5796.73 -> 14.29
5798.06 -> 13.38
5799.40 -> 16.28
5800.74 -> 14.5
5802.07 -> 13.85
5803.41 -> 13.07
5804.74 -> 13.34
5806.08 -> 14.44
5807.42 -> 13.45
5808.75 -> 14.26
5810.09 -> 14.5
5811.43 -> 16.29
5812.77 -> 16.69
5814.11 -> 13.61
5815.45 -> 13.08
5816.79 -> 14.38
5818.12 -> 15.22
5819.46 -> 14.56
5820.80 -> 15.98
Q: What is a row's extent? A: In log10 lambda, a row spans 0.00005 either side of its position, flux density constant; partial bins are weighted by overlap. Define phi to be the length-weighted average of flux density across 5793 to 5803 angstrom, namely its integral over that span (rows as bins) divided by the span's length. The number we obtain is 14.3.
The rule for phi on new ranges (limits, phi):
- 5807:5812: 14.7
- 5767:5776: 14.2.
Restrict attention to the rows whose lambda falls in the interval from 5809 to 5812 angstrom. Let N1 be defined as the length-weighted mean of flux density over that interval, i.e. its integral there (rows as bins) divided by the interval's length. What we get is 15.2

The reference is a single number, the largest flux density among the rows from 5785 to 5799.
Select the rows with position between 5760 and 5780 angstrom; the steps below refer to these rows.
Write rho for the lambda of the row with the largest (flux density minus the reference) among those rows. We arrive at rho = 5768.77 angstrom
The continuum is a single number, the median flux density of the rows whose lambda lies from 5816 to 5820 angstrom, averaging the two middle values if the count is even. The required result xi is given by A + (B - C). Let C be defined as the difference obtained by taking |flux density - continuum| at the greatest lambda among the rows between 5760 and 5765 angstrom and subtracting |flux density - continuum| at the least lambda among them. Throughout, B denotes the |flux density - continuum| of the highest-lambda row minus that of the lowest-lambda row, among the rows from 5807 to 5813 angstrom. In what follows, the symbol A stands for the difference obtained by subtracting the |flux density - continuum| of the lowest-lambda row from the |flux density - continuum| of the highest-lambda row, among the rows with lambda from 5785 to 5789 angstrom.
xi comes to -1.0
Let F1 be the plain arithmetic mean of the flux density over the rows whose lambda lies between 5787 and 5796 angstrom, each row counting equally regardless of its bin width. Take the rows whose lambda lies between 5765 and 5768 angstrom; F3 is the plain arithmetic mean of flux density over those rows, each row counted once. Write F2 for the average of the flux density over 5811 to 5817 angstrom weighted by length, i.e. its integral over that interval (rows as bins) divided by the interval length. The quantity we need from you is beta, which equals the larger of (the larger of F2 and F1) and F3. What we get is 14.8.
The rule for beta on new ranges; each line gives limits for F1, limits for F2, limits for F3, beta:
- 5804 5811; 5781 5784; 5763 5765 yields 14.0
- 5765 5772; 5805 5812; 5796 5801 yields 14.6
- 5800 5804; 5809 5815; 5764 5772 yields 15.1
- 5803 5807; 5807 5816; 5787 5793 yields 15.0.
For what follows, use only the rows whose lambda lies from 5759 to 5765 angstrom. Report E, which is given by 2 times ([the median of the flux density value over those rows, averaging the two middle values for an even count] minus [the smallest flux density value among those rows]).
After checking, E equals 1.1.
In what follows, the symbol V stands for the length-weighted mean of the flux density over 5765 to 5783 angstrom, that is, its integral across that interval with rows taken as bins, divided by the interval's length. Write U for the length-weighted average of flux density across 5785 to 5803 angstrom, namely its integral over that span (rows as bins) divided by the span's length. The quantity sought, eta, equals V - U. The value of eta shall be -0.55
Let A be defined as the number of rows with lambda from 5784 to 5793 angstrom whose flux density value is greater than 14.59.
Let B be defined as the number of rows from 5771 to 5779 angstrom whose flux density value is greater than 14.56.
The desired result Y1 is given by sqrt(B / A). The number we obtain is 0.5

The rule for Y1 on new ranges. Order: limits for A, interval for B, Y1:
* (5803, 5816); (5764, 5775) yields 1.2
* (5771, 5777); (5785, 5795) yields 2.2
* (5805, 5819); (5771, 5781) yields 0.8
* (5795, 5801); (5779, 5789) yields 1.7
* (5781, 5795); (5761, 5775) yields 1.0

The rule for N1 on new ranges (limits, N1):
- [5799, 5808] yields 14.1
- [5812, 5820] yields 14.6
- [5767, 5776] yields 14.2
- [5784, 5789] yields 14.1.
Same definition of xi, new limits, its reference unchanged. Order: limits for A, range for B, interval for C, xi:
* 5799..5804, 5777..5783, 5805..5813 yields -2.2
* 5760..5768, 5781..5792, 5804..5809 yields 0.3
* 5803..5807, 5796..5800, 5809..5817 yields 0.0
